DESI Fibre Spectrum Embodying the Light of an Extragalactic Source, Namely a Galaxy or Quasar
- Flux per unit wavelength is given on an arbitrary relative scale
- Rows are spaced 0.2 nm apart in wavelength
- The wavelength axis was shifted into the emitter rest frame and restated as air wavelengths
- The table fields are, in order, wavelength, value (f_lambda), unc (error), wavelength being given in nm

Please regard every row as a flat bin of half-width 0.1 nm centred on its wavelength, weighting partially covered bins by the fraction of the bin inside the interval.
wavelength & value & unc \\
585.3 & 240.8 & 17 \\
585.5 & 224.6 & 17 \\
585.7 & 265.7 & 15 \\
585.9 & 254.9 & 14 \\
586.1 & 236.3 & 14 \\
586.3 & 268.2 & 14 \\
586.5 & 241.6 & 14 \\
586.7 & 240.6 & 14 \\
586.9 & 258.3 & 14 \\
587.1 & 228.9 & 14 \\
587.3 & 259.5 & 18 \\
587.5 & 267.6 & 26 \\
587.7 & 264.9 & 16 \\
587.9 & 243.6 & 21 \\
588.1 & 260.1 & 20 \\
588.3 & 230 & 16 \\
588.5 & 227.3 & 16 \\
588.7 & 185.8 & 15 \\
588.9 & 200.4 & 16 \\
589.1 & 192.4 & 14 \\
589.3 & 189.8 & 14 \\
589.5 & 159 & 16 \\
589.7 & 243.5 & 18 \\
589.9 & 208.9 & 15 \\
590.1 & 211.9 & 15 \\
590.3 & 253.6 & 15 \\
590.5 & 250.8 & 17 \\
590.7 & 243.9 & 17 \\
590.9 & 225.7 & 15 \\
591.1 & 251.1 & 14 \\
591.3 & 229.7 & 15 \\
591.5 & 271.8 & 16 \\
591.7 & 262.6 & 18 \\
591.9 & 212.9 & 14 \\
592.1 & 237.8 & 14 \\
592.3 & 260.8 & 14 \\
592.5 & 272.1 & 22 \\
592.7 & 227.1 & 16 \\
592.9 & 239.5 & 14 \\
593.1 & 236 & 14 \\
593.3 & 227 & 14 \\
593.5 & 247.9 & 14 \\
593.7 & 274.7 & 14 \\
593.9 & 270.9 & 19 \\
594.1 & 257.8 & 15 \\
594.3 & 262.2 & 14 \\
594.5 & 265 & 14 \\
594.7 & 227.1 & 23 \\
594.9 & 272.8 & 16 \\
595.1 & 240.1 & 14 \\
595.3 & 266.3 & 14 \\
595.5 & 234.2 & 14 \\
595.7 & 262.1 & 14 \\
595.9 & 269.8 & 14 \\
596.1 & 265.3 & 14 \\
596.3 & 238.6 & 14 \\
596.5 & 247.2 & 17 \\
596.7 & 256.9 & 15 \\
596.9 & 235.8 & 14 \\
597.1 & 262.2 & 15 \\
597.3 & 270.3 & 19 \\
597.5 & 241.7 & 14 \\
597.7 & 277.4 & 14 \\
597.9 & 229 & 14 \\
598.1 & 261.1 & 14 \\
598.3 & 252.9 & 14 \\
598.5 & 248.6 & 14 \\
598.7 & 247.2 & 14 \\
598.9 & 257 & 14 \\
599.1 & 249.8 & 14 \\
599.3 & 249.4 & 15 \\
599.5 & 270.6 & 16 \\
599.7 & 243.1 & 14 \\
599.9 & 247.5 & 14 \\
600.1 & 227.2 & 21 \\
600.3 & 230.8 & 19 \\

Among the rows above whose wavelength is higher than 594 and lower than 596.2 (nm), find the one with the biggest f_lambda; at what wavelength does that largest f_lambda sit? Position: 594.9 nm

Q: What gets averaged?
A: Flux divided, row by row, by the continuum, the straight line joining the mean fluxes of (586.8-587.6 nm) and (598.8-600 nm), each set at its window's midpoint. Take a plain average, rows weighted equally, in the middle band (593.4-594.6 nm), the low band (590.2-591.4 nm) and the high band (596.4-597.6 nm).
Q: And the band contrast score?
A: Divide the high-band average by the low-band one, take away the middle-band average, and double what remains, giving 0.01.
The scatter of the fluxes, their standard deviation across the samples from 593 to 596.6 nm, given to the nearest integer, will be 16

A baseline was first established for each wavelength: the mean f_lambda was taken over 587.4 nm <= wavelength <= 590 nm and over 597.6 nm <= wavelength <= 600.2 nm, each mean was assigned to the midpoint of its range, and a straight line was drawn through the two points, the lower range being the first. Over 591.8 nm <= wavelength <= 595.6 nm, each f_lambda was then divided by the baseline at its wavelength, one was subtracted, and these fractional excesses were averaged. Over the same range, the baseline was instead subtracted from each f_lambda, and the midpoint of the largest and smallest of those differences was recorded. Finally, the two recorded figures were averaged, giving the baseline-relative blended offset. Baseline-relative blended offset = 5.7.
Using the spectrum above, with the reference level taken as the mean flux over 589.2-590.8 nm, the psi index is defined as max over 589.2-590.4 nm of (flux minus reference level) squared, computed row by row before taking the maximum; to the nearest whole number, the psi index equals 3742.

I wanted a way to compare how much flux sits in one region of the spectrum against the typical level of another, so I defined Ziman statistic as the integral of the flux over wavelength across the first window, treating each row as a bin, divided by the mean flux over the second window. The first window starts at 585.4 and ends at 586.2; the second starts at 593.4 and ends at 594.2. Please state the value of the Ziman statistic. 0.747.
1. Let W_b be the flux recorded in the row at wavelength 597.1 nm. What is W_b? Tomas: 262.2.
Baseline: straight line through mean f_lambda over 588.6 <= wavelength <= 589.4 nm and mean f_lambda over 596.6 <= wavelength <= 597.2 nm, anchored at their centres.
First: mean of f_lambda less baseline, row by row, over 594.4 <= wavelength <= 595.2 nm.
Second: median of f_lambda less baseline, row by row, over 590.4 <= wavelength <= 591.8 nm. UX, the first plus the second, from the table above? 59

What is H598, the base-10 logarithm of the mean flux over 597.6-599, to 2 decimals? 2.40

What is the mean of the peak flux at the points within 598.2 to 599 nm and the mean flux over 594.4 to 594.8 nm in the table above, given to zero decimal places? 252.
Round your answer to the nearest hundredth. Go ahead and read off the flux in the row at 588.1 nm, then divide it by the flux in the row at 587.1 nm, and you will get 1.14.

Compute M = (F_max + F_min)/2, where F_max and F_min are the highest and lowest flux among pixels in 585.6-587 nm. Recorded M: 252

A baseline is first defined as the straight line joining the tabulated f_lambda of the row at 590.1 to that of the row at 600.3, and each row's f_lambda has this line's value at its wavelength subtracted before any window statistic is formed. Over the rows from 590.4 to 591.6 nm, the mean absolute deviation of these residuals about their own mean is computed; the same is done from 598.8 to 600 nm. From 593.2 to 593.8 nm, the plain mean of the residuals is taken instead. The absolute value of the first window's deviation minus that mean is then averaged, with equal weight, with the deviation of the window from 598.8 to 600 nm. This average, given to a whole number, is 13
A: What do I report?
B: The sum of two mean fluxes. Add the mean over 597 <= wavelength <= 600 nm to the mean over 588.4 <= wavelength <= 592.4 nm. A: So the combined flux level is 480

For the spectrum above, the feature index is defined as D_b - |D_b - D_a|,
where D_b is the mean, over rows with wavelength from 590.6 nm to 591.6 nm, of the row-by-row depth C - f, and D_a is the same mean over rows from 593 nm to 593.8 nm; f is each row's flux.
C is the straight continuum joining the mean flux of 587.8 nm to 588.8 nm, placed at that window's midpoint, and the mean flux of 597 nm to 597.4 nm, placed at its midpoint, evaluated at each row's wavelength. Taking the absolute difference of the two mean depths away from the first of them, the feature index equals -11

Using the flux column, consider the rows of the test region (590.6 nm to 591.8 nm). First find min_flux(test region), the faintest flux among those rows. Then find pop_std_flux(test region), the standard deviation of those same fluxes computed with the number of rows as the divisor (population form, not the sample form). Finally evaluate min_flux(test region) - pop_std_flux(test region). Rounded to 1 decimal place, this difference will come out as 209.2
